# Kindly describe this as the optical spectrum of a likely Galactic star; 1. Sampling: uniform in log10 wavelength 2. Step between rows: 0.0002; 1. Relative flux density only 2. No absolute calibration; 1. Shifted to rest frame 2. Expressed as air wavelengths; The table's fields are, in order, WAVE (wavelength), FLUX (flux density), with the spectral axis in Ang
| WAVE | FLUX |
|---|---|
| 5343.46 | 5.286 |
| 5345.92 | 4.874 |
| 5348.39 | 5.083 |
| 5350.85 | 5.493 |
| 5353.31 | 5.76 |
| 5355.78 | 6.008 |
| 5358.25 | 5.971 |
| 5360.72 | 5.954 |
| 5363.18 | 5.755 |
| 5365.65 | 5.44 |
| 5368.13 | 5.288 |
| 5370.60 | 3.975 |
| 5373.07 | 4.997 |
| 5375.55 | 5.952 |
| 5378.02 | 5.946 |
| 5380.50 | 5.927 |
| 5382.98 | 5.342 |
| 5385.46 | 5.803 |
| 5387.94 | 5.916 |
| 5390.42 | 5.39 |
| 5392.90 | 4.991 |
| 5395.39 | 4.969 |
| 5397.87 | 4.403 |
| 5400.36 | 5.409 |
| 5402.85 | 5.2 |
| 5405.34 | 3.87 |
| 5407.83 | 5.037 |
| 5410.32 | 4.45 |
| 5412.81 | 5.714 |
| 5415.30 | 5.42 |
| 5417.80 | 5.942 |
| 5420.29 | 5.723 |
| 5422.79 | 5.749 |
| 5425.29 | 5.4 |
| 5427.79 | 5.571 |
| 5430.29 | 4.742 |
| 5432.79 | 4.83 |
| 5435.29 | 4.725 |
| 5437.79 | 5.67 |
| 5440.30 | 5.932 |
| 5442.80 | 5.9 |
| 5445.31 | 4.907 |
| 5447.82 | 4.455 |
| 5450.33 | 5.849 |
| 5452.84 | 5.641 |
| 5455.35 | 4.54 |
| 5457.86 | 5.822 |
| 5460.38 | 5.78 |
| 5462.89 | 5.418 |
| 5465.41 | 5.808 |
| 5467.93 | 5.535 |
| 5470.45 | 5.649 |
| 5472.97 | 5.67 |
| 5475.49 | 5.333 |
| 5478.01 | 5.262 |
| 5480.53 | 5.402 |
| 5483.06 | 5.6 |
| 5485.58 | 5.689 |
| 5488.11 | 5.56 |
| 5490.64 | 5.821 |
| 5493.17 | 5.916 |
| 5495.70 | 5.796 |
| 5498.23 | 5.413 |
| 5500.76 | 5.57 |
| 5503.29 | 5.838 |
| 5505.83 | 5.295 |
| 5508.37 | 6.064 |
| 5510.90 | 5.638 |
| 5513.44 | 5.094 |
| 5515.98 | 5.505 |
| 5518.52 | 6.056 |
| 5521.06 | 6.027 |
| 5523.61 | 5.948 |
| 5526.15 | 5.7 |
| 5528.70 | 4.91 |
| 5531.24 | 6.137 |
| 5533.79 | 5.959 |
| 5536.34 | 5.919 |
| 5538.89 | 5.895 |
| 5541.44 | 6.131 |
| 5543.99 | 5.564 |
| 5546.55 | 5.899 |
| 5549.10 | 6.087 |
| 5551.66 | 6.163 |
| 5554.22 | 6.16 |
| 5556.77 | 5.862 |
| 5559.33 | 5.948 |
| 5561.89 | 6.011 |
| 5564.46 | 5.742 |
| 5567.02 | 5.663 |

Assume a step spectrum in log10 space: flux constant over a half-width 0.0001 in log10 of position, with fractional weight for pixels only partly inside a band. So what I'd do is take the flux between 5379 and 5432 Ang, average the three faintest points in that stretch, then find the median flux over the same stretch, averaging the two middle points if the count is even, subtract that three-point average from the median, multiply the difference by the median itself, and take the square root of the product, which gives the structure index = 2.50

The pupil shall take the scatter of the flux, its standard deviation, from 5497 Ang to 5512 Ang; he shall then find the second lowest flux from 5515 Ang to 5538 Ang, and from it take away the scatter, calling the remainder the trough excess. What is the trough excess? 5.2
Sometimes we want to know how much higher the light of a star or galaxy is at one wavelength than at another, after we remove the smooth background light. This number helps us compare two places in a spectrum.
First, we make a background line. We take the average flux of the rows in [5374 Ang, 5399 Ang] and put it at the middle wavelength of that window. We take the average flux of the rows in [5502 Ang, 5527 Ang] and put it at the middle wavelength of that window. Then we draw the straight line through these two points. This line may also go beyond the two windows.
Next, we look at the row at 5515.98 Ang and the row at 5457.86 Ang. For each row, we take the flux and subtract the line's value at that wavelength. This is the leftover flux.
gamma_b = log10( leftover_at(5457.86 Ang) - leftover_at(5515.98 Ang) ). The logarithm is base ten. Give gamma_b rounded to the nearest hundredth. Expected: -0.36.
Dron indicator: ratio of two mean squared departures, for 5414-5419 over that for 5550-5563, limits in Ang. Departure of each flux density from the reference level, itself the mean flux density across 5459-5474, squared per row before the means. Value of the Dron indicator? 0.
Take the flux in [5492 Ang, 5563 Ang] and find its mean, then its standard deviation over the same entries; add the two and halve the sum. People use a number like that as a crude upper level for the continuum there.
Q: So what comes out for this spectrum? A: 3.06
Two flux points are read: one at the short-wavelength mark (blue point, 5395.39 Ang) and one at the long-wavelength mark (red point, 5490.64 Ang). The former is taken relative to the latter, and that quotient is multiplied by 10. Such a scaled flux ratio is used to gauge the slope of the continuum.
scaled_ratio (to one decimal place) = 8.5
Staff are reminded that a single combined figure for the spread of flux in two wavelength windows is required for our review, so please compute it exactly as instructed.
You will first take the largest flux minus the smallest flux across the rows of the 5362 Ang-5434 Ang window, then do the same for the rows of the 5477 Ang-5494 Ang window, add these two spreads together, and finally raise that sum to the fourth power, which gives 56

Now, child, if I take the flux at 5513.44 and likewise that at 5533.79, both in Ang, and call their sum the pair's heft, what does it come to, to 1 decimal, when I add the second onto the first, 11.1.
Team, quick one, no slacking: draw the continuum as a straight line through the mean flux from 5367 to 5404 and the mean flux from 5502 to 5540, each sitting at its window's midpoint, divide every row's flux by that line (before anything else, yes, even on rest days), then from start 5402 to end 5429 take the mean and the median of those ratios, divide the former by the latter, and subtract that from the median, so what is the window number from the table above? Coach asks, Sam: 0.031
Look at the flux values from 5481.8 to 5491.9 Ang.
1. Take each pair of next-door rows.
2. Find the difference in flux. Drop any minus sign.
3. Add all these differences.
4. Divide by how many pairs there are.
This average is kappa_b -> 0.2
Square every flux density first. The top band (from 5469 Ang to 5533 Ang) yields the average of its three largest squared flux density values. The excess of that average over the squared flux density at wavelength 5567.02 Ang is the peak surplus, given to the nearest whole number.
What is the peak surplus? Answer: 5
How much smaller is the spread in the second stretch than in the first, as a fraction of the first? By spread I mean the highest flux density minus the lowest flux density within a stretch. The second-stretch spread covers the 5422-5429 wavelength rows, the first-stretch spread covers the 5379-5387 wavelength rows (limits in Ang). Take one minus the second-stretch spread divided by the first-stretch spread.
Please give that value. 0.4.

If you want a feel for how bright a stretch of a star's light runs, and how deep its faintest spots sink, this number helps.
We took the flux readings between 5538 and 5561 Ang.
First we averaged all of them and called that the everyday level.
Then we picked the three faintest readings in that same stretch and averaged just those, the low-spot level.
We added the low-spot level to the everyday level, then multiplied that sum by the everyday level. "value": 70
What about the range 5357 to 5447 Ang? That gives 50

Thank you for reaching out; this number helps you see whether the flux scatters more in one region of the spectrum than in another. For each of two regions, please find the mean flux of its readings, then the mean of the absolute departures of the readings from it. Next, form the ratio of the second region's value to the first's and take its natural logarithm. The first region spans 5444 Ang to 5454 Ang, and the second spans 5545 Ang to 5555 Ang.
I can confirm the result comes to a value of -2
